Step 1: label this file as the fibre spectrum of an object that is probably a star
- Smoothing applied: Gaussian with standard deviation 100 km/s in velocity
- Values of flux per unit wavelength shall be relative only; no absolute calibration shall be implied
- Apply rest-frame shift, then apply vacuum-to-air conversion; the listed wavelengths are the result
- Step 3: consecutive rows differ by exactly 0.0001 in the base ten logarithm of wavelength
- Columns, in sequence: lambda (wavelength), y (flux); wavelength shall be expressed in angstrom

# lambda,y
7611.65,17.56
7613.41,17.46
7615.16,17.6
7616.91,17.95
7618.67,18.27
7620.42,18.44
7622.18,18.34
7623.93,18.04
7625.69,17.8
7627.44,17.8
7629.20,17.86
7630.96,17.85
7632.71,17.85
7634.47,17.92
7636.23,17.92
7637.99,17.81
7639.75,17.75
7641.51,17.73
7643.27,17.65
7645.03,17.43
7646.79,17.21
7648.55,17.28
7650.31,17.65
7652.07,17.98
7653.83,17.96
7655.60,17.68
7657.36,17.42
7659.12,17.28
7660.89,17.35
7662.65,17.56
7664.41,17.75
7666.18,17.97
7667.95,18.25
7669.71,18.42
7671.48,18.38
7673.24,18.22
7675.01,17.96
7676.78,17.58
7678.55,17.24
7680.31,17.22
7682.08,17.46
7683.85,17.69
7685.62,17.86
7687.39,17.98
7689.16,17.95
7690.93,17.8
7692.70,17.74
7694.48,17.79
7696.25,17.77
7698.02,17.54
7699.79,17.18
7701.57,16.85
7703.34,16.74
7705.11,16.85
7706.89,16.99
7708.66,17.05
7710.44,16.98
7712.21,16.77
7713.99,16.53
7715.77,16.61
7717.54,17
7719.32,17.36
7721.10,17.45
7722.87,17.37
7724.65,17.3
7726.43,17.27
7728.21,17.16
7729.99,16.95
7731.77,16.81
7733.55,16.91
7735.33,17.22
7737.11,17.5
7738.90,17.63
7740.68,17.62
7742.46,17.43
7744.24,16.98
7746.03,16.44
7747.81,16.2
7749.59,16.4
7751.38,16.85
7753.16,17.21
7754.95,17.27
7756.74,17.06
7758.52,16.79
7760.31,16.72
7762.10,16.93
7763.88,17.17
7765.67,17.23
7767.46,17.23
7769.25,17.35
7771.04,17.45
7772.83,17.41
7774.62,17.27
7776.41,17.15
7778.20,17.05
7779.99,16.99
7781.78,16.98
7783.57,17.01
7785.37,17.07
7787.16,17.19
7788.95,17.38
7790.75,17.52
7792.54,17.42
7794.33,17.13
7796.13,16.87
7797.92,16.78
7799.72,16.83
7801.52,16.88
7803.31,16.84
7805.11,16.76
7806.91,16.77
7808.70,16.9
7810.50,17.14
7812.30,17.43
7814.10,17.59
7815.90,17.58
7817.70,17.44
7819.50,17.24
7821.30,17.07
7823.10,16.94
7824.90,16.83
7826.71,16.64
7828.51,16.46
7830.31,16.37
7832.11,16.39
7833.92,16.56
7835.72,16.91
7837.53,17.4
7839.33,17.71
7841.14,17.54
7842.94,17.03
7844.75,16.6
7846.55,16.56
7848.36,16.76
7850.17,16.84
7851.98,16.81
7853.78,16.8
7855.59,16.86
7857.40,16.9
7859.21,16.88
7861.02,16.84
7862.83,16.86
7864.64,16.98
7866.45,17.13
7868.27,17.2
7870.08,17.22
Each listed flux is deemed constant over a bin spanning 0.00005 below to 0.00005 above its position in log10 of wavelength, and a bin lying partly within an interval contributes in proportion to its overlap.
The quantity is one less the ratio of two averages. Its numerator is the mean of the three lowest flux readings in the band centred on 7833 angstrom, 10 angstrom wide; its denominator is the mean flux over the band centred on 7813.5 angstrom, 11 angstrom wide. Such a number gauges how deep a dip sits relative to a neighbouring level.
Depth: 0.054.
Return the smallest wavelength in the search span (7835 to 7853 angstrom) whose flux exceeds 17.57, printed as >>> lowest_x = 7839.33 angstrom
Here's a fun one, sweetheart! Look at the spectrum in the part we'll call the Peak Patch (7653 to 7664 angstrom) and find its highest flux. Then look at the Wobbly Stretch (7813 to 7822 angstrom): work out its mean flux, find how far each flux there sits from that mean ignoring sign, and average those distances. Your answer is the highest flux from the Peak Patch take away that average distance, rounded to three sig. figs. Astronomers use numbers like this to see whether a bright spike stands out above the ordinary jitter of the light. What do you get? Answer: 17.8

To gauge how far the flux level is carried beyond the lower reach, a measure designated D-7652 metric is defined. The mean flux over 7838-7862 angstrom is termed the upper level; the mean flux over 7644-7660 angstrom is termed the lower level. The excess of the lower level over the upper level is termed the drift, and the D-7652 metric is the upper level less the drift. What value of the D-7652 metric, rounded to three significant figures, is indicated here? 16.3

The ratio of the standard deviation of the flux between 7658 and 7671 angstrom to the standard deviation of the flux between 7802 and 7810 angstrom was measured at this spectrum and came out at 7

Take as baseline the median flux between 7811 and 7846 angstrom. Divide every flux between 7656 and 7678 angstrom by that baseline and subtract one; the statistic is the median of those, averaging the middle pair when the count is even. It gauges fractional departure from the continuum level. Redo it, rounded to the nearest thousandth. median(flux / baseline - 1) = 0.048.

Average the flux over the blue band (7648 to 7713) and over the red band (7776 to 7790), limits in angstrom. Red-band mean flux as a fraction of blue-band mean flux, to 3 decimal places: 0.973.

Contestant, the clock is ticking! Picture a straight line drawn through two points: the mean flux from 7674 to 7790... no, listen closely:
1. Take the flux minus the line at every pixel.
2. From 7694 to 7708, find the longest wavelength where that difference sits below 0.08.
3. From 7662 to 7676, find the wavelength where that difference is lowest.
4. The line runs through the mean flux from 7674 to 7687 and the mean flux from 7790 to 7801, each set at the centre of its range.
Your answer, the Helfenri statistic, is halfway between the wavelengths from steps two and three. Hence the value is 7684.8 angstrom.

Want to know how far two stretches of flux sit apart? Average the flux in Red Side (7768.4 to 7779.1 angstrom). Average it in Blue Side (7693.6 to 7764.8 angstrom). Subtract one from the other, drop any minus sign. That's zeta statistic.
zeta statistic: 0.21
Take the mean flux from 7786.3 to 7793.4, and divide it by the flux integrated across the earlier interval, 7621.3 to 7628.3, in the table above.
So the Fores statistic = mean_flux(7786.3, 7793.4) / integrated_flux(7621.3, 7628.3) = 0.138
